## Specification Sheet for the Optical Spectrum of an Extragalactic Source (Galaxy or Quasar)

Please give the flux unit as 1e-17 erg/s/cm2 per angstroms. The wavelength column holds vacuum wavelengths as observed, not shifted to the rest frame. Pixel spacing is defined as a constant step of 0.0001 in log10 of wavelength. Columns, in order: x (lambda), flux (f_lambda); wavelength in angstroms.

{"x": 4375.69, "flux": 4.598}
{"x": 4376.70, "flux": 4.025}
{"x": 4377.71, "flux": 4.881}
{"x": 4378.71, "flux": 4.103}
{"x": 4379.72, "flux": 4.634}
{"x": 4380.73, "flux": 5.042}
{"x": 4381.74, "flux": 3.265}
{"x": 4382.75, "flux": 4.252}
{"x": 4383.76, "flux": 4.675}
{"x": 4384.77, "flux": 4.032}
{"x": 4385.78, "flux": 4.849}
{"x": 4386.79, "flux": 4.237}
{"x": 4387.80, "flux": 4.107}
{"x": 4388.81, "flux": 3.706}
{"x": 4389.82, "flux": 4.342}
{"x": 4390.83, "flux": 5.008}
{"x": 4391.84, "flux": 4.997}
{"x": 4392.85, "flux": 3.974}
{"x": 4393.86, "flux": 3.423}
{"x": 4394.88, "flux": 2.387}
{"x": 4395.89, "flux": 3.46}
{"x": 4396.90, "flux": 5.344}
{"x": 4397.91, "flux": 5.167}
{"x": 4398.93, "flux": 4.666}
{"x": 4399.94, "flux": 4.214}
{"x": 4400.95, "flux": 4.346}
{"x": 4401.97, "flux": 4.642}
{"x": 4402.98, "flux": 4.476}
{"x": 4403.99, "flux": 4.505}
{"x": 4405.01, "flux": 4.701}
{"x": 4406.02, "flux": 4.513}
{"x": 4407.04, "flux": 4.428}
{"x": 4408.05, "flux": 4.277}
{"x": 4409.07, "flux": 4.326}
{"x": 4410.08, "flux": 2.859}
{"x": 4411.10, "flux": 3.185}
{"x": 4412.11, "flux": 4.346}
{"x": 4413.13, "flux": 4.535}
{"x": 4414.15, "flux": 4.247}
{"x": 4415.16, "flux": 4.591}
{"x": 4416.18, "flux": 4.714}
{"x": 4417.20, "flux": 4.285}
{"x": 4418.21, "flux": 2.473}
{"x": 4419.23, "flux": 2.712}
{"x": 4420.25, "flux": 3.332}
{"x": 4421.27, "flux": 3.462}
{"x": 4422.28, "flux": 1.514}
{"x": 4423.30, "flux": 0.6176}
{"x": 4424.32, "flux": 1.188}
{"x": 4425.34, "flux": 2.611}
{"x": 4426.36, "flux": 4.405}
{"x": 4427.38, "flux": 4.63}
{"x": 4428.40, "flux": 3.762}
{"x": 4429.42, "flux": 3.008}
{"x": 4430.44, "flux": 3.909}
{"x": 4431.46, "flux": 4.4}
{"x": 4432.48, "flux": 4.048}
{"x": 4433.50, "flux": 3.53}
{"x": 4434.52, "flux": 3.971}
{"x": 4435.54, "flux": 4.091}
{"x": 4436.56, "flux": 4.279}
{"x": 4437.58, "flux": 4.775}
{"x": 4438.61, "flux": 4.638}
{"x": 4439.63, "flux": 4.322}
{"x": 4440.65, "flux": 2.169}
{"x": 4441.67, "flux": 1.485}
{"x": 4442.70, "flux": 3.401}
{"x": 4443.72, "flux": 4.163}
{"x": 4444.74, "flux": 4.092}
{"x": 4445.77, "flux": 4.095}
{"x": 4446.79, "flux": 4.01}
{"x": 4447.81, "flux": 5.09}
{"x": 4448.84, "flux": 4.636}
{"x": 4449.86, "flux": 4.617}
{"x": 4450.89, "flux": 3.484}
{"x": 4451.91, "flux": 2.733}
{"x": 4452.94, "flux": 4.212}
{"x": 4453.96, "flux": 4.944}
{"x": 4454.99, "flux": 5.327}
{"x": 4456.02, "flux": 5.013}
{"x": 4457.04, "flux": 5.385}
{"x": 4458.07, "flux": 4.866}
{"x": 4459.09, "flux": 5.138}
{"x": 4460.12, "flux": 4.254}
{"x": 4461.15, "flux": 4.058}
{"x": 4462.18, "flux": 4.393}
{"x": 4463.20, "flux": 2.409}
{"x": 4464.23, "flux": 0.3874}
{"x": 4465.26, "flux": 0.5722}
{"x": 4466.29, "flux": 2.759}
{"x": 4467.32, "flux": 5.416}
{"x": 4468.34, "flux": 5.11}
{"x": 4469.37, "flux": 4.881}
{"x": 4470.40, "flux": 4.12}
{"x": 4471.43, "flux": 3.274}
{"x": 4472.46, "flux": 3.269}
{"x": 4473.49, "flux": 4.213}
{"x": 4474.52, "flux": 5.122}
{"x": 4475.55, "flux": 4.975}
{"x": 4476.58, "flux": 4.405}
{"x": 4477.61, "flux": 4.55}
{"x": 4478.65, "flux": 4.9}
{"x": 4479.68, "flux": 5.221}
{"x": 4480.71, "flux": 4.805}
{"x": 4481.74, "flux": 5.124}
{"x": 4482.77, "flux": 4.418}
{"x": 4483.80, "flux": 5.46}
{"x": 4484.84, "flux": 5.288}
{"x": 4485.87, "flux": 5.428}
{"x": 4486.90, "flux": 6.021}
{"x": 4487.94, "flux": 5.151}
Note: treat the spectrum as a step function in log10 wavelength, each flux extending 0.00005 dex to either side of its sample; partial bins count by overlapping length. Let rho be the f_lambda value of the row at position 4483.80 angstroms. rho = 5.46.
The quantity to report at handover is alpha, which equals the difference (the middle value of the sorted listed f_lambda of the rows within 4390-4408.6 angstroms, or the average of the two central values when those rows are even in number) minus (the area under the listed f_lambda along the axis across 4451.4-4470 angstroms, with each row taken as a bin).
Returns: -70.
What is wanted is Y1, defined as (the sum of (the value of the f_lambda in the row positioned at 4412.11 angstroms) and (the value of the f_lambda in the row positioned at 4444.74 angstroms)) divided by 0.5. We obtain 17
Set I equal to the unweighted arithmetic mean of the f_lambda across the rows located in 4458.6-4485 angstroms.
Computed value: 4.17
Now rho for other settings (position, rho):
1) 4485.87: 5.428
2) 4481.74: 5.124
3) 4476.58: 4.405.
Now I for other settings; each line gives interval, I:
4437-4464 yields 4.14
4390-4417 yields 4.28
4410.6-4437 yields 3.53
